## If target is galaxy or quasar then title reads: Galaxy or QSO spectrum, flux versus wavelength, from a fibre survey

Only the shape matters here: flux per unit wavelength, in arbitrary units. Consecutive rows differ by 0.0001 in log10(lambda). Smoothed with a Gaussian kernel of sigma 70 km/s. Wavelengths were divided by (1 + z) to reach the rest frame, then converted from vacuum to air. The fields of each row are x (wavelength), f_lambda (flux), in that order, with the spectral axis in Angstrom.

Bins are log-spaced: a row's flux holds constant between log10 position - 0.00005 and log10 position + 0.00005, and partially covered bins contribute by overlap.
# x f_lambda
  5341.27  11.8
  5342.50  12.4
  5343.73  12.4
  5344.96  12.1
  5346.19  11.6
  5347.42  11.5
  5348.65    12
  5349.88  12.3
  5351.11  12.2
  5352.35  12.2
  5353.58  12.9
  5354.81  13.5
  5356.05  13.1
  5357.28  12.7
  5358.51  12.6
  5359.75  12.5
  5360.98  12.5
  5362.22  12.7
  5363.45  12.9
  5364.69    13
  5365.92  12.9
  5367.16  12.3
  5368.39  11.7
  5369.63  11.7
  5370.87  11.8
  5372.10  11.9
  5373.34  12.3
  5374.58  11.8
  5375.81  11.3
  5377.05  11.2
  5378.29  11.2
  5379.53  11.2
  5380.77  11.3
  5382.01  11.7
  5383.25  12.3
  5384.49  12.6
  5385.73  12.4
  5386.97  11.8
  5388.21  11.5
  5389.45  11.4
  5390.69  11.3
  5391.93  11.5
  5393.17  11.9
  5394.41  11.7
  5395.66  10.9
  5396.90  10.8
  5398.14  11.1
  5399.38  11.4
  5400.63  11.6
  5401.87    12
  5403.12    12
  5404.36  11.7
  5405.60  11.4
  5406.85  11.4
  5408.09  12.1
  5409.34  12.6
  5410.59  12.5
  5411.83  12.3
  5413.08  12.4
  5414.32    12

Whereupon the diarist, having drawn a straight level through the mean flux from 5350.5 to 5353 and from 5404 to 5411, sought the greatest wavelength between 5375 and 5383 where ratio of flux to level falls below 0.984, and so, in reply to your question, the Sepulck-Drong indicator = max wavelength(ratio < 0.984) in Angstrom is 5382.01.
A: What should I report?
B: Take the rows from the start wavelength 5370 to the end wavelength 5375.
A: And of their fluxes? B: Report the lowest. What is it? 11.8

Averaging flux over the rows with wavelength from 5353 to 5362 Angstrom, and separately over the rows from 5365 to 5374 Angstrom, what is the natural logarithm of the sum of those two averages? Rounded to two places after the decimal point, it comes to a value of 3.22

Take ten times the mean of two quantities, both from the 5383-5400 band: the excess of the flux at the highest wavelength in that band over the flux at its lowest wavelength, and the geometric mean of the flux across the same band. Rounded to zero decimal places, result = 54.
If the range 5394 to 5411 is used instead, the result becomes 62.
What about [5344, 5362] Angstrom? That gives 64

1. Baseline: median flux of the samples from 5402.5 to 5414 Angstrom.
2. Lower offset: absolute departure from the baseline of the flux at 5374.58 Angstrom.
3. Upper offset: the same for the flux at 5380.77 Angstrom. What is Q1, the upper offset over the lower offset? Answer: 2.7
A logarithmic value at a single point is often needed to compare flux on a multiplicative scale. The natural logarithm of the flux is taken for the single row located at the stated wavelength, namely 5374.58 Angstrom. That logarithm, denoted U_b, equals 2.47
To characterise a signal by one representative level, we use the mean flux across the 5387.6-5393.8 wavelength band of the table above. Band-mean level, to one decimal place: 11.5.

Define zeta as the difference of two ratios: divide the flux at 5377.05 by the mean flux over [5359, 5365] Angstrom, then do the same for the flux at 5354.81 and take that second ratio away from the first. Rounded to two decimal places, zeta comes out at -0.18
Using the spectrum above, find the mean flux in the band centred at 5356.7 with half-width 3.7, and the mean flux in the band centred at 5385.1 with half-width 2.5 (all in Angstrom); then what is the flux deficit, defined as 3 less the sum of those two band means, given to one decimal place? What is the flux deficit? -22.2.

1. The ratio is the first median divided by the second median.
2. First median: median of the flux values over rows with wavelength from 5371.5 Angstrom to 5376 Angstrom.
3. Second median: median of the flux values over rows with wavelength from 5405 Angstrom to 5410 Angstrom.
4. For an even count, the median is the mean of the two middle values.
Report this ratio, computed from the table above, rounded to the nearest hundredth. 1.01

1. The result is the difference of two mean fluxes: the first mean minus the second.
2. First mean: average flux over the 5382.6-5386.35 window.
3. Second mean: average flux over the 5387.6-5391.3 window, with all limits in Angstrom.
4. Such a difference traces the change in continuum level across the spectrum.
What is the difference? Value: 1.0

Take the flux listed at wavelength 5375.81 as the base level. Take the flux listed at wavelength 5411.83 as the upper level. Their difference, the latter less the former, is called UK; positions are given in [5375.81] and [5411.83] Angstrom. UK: 1.0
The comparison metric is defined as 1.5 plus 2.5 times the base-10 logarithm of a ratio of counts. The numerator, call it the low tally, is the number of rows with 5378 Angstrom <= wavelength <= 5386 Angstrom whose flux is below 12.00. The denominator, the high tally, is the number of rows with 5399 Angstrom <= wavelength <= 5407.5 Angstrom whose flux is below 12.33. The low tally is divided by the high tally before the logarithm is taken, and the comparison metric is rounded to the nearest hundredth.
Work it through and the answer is 0.89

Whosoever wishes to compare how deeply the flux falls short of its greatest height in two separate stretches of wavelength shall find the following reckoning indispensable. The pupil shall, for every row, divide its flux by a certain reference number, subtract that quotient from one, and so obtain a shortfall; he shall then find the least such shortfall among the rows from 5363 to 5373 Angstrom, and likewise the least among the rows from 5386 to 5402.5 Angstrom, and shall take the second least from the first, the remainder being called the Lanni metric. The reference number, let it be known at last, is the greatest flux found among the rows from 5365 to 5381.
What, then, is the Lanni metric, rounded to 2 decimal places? -0.08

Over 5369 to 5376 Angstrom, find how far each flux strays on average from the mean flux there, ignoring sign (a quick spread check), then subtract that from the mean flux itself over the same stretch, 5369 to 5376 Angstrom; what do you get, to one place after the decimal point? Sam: 11.6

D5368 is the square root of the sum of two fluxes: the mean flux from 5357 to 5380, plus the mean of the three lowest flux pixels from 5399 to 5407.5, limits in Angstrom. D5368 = 4.85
